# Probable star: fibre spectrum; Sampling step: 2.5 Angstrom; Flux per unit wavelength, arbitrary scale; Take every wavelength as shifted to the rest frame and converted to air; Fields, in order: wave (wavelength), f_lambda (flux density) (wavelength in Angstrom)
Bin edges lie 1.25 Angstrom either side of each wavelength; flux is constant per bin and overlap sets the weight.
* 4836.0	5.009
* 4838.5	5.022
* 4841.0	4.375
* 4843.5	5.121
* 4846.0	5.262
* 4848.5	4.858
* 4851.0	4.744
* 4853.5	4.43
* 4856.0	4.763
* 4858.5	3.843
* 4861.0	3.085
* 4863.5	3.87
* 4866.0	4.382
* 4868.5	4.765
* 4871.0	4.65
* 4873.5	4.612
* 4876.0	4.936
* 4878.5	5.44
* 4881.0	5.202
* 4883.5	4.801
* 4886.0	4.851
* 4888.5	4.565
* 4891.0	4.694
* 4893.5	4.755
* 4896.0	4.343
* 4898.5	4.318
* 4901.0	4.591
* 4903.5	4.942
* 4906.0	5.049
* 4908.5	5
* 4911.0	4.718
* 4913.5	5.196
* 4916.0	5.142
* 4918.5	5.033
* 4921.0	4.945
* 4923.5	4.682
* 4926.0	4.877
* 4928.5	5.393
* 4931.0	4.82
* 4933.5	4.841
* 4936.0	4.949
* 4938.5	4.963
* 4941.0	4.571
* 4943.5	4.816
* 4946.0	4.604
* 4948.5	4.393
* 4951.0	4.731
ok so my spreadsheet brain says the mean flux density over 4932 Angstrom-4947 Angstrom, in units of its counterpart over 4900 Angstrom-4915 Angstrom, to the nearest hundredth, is 0.97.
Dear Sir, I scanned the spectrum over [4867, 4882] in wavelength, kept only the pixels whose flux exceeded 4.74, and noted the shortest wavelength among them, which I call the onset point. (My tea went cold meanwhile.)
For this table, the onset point 4868.5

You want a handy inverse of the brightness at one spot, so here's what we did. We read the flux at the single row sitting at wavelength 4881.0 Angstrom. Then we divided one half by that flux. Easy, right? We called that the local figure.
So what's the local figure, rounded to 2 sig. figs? 0.096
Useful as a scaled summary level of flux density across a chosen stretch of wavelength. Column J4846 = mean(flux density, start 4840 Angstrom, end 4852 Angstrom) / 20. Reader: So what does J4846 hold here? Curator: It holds 0.244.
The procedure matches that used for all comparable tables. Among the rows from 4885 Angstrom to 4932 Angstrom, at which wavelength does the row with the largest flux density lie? 4928.5 Angstrom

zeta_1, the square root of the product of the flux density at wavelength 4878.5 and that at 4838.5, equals 5.2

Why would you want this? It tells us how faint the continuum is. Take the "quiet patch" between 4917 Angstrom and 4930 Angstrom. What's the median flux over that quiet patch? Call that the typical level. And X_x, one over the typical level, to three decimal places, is 0.202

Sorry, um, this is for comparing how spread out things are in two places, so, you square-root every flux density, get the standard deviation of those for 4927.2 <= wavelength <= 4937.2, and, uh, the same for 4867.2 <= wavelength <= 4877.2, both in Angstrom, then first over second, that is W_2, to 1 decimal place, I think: 1.8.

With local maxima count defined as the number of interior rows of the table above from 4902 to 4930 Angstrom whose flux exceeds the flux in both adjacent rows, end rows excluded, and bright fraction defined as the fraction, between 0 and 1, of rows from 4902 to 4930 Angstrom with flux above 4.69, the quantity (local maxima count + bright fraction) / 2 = 1.5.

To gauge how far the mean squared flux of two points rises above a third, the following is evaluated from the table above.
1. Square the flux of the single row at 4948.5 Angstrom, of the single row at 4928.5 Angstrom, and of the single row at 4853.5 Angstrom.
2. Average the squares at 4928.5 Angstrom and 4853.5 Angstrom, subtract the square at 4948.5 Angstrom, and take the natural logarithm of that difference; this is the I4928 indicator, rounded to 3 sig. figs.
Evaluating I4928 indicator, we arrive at 1.62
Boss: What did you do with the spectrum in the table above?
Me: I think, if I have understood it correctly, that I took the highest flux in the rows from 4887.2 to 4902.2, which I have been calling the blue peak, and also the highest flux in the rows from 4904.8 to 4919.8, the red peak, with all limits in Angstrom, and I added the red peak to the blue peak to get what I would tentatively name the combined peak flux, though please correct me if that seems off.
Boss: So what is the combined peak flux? 10.0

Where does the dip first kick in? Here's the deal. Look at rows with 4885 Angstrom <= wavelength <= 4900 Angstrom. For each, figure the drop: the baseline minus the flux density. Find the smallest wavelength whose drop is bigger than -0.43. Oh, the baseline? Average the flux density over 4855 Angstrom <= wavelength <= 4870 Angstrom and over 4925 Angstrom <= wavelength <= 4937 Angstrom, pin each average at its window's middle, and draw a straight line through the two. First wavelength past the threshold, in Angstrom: 4888.5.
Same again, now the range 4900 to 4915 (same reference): 4901.0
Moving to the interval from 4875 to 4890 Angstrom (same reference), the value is 4883.5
